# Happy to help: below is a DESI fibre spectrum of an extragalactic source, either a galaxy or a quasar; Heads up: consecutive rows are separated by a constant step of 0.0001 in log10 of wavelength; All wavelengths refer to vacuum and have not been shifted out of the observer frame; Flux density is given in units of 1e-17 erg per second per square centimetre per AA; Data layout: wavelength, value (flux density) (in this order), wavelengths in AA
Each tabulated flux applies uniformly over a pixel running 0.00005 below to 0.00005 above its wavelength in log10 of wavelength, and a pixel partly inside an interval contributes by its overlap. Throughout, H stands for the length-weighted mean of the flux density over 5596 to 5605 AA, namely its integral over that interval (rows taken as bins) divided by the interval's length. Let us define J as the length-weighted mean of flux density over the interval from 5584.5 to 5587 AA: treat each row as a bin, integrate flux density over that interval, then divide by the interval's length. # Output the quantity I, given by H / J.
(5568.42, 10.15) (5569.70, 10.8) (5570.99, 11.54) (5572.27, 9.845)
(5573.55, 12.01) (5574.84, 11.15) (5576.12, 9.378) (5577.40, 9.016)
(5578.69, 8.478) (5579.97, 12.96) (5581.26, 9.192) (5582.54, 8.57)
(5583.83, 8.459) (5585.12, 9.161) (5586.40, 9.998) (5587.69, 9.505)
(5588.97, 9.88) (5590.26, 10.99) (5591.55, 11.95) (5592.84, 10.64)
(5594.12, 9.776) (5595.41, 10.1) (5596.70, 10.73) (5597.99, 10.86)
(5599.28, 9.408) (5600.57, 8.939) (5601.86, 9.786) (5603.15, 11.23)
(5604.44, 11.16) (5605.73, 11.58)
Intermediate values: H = 10.3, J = 9.60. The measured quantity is 1.07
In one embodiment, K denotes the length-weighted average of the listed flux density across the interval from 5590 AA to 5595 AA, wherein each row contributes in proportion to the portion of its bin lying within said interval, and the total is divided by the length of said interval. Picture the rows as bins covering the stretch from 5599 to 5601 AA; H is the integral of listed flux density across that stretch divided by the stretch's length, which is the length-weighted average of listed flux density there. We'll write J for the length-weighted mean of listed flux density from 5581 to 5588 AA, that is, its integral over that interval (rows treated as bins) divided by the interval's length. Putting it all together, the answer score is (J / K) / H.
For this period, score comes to 0.092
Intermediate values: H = 9.2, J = 9.1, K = 10.8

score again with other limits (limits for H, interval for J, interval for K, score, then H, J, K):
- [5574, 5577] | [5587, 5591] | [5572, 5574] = 0.090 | 10.3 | 10.2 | 11.0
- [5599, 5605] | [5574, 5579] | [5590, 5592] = 0.083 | 10.1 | 9.7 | 11.5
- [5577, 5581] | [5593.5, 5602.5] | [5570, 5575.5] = 0.089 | 10.1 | 9.9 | 11.1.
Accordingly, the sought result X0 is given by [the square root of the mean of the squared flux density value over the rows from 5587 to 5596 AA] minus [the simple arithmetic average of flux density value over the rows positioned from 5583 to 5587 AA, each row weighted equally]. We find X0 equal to 1.2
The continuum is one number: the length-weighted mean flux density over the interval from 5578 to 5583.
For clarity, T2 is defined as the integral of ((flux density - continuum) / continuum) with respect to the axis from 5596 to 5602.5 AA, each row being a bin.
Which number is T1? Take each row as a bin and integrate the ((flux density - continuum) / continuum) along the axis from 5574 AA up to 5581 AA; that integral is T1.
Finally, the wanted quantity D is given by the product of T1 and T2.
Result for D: 0.02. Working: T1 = 0.3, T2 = 0.07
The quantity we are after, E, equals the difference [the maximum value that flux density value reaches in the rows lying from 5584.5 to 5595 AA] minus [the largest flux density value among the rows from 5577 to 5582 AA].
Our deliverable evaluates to -1.0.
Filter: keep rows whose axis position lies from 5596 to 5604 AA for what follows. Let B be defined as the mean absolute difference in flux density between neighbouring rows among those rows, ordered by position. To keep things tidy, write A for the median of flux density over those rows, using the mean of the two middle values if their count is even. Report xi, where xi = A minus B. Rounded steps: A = 10.3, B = 0.9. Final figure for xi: 9.4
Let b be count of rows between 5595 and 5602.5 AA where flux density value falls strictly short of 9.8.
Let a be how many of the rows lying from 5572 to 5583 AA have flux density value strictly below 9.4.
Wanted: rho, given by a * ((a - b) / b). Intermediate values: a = 5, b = 3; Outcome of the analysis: 3.3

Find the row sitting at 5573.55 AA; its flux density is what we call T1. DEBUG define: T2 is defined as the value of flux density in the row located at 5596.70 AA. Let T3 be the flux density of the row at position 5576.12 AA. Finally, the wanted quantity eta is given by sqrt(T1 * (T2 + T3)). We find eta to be 15.5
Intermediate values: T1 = 12.01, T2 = 10.73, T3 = 9.378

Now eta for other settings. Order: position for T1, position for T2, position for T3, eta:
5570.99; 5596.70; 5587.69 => 15.3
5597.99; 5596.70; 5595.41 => 15.0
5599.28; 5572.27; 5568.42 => 13.7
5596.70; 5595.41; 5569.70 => 15.0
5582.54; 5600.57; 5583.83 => 12.2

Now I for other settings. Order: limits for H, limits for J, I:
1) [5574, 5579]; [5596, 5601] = 0.96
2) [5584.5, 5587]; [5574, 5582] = 0.95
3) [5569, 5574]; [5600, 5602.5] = 1.17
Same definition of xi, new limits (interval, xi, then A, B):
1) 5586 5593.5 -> 9.5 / 10.3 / 0.8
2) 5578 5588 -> 7.6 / 9.2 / 1.6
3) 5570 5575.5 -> 9.8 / 11.3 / 1.6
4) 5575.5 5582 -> 6.9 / 9.2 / 2.3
